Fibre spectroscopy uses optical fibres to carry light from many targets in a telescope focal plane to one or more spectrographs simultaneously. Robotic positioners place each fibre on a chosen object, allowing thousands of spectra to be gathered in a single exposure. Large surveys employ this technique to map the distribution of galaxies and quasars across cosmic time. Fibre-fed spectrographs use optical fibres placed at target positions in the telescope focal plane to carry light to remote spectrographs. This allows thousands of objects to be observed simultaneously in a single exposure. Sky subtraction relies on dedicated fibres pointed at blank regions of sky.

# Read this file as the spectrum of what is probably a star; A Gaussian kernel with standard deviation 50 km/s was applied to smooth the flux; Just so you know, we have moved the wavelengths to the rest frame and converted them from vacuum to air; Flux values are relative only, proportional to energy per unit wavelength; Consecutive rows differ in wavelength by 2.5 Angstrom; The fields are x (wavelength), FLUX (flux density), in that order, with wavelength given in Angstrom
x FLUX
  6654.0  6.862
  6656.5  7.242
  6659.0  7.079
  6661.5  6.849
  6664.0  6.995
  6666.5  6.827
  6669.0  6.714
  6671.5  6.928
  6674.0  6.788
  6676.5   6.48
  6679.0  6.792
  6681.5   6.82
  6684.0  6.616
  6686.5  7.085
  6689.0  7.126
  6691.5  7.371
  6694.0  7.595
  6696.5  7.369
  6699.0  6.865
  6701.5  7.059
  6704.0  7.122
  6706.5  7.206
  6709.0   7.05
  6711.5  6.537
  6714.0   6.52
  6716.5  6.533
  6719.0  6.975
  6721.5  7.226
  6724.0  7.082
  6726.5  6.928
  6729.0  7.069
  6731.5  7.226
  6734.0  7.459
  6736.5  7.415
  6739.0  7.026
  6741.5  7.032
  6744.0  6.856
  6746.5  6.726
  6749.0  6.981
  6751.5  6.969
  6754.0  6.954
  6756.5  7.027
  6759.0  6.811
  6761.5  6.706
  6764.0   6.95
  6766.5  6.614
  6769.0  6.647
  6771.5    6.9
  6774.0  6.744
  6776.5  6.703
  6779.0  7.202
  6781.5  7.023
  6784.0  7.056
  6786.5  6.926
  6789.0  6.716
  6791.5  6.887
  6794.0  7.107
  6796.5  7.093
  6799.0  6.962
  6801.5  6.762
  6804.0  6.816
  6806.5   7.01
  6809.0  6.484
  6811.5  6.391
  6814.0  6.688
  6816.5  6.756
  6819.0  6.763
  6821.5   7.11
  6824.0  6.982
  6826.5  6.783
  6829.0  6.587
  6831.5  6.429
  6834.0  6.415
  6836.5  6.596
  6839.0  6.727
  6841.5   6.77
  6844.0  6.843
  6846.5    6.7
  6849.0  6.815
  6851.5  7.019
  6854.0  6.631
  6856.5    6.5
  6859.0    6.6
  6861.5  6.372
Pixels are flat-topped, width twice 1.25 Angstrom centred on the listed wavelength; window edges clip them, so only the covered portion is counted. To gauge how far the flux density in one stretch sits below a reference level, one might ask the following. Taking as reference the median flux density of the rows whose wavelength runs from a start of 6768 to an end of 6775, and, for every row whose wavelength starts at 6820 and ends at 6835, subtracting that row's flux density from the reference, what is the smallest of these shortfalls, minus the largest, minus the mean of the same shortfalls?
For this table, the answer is -0.72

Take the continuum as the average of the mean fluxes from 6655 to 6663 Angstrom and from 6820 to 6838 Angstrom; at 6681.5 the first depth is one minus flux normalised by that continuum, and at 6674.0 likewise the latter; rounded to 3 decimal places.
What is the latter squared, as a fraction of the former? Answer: 0.020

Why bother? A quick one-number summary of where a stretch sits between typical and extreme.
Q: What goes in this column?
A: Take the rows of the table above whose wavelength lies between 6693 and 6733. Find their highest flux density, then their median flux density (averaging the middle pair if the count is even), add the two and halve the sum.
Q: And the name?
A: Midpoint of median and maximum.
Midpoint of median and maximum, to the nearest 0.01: 7.33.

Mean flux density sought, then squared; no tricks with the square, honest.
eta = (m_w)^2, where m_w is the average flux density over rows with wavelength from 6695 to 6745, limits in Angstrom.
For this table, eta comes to 49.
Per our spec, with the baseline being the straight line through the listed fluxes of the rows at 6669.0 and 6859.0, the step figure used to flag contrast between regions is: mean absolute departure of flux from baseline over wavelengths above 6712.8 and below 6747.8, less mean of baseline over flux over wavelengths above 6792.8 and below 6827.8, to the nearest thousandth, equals -0.597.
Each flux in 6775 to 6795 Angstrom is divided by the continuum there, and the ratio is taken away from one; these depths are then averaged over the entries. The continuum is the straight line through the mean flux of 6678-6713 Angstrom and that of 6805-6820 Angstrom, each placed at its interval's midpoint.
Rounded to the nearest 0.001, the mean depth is -0.027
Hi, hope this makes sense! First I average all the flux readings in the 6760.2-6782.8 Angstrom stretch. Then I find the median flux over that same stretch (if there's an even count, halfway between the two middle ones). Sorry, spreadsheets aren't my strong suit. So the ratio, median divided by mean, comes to 0.99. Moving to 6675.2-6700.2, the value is 0.99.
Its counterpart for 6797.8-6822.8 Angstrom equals 1.00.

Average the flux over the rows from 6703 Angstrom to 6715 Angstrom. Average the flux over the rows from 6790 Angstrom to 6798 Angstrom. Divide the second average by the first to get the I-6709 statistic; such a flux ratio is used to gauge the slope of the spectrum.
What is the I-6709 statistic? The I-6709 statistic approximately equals 1.02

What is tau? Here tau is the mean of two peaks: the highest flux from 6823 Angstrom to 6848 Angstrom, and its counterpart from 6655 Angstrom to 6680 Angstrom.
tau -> 7.11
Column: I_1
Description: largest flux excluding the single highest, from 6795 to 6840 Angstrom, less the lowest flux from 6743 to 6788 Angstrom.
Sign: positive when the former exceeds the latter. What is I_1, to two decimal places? 0.48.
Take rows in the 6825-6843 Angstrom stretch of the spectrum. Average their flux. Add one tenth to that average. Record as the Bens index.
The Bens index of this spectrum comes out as 6.7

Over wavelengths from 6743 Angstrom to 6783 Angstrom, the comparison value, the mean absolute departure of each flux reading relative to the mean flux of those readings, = 0.137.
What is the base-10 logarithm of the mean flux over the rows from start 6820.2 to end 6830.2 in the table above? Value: 0.837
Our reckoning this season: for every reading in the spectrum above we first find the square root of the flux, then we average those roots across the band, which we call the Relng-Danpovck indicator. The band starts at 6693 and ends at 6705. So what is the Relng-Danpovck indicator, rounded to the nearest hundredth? 2.68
